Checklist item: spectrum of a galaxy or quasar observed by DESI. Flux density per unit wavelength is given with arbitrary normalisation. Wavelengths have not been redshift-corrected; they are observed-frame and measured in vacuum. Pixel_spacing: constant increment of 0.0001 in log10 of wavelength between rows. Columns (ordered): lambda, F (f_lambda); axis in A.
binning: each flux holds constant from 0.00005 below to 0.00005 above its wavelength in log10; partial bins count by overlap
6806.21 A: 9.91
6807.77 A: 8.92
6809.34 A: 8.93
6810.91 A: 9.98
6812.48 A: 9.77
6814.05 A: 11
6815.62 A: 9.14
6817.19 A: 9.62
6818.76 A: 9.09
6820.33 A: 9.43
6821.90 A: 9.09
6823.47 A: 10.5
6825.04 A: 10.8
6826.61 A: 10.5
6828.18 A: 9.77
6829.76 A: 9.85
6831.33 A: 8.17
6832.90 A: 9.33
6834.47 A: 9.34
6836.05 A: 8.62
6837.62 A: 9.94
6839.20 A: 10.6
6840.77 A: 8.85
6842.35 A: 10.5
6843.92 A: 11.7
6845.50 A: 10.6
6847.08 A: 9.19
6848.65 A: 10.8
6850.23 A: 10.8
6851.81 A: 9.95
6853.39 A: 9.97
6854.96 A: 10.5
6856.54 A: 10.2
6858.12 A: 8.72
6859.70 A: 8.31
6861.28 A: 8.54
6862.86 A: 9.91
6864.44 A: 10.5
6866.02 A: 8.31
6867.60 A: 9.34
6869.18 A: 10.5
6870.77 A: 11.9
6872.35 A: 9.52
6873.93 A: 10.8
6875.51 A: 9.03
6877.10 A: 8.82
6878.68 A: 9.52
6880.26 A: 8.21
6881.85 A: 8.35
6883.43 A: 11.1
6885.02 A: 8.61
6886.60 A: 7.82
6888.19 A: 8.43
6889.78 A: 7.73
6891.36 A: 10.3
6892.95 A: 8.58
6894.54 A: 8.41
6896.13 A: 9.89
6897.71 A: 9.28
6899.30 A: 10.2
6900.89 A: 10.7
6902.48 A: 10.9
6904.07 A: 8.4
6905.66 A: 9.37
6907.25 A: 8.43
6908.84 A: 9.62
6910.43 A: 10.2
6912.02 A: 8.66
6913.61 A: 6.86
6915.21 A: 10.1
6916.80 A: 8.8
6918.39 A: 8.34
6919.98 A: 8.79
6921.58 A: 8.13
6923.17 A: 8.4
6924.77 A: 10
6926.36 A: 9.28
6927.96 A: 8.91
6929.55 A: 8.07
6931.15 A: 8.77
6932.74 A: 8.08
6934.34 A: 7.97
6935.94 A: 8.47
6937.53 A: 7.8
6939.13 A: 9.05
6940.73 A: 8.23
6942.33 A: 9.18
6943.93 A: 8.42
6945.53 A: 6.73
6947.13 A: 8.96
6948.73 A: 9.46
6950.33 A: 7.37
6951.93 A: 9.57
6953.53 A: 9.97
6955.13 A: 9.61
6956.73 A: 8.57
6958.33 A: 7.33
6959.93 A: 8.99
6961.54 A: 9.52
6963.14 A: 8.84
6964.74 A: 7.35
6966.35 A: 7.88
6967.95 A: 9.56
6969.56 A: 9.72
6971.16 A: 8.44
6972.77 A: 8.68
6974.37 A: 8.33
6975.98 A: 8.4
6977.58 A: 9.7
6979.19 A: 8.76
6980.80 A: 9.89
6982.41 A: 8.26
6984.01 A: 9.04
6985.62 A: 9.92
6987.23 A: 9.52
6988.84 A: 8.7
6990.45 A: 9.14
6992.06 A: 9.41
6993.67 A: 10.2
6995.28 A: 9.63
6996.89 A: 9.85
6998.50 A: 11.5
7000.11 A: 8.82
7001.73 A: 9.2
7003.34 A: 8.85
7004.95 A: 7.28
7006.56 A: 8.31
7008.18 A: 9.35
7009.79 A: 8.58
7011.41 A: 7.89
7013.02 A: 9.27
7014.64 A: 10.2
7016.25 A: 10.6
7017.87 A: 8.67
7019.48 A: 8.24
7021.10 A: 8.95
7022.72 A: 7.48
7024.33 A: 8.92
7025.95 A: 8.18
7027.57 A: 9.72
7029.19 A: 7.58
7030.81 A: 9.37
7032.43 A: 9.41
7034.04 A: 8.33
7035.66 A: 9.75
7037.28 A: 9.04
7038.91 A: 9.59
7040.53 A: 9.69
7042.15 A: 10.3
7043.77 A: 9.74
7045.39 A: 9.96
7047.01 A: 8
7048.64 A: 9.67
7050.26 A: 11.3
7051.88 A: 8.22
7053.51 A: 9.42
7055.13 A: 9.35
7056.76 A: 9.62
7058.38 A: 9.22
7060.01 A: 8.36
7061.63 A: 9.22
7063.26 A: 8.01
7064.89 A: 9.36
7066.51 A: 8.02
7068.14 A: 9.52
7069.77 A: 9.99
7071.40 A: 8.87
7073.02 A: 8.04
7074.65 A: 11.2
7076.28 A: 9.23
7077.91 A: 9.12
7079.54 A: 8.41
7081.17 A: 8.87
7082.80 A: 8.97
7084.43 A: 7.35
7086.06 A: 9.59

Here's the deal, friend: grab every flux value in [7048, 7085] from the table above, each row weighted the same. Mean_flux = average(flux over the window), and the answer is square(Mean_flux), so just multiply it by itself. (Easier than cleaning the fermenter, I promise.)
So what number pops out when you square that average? 83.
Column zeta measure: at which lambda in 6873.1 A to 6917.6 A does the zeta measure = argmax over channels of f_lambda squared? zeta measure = 6883.43 A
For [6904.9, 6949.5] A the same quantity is 6910.43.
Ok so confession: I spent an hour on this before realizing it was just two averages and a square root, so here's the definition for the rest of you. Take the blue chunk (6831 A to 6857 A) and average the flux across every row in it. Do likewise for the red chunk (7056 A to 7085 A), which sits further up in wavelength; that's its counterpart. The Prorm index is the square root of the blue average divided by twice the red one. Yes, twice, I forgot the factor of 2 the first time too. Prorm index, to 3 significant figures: 0.745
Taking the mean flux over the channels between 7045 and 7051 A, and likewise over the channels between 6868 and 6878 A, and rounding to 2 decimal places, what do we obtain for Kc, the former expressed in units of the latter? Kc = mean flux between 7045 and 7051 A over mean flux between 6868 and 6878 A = 0.96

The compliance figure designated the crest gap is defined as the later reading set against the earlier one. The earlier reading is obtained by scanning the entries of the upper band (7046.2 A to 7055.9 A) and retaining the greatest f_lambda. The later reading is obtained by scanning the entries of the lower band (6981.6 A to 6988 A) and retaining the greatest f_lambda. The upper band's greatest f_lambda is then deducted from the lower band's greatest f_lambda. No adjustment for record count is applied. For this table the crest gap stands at -1.4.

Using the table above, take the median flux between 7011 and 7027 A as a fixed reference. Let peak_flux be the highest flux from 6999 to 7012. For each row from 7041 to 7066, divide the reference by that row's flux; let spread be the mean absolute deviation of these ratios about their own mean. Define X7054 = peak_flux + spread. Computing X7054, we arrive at 9.4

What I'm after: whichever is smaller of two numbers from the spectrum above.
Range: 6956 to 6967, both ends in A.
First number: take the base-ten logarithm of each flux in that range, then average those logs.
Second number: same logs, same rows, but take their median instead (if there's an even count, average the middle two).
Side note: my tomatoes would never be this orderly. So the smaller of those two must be 0.92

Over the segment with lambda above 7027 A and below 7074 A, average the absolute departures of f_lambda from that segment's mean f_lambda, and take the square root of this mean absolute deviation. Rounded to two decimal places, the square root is 0.81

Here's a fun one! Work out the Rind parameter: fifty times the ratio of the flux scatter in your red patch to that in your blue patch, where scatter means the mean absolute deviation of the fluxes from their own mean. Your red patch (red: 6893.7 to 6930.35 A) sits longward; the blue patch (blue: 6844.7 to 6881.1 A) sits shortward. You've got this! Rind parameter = 48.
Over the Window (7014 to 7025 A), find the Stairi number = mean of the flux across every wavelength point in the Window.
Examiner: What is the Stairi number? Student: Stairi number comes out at 9.0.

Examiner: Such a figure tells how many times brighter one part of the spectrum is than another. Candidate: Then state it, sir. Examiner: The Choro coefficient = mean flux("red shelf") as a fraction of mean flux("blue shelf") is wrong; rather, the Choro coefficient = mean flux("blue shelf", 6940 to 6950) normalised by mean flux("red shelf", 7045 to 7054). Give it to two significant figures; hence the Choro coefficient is 0.90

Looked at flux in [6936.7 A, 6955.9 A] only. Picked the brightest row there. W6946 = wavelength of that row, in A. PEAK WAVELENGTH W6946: 6953.53 A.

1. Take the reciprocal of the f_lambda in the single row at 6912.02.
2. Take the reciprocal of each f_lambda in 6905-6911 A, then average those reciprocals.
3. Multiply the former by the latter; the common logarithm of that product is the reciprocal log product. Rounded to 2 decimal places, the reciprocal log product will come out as -1.91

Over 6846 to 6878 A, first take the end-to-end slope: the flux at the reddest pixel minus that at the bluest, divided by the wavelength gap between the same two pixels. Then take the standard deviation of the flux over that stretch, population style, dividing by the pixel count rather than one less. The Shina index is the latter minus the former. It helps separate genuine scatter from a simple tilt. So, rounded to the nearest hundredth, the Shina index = 0.97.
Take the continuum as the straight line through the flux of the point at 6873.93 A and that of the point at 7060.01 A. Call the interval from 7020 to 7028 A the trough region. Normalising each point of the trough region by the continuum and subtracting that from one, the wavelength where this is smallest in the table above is 7027.57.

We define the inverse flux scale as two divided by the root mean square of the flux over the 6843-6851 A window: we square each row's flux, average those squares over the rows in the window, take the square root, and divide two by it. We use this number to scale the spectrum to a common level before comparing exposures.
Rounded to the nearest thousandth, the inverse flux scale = 0.188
